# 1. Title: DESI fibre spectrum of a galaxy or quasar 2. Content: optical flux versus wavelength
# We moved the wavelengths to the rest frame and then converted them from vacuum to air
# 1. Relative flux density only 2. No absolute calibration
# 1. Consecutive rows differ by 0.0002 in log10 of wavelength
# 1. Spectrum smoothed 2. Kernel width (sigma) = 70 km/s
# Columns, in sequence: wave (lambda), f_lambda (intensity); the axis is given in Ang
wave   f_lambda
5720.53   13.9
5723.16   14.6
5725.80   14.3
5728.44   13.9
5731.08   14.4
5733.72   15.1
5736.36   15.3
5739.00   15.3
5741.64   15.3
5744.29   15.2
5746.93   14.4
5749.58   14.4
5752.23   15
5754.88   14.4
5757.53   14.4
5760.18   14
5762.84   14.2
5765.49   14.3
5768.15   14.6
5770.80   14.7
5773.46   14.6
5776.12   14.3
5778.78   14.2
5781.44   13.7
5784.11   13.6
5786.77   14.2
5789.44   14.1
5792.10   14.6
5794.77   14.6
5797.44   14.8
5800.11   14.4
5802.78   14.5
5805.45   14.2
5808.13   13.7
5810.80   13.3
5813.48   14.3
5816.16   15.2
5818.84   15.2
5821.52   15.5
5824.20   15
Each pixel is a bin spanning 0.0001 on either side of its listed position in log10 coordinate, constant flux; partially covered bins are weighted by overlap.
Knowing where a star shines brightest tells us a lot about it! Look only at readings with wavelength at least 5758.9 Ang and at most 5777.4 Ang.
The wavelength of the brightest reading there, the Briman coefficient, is 5770.80 Ang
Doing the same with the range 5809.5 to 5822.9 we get 5821.52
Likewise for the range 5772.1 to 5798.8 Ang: 5797.44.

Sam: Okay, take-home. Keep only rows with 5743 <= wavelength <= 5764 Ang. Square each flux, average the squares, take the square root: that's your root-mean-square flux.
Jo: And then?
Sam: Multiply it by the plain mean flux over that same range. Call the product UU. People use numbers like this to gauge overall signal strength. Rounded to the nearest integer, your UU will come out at 210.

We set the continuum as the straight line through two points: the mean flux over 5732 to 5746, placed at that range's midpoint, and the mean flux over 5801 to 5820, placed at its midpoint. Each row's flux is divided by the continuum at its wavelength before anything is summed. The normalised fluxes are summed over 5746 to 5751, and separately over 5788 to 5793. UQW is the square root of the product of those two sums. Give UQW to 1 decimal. 1.9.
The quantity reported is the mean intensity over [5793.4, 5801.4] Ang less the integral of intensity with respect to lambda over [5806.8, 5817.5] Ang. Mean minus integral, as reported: -137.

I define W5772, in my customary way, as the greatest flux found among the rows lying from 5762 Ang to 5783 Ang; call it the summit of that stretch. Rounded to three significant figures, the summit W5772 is 14.7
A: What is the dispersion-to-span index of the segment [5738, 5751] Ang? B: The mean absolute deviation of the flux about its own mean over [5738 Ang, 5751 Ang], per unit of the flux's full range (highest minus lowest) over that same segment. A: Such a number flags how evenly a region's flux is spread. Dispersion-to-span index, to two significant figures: 0.46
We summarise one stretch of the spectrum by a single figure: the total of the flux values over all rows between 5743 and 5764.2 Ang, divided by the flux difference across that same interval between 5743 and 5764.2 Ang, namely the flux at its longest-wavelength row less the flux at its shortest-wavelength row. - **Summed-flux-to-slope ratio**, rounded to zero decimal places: -116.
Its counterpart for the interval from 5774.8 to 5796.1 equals 378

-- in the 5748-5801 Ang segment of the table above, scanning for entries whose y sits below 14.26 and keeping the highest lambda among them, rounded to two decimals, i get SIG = 5789.44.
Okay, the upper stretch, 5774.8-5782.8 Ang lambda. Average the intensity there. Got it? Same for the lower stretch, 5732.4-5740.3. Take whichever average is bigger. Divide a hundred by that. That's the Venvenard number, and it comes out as 6.56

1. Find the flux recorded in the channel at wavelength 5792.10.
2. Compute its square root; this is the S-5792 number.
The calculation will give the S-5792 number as 3.82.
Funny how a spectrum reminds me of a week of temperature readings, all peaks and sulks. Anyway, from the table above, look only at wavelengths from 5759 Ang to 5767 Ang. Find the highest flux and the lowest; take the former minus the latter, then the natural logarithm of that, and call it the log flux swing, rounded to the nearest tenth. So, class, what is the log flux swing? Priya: -1.2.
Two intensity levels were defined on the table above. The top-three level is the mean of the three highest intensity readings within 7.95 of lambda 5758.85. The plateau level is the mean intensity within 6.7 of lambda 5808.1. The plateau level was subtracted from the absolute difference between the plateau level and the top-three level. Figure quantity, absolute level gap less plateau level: -13.4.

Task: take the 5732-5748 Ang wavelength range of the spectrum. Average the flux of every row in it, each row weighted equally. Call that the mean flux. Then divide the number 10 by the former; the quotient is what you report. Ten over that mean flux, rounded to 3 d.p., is 0.662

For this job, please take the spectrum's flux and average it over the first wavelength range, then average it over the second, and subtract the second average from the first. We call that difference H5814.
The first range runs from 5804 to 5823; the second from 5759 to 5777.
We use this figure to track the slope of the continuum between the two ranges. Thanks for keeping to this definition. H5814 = 0.1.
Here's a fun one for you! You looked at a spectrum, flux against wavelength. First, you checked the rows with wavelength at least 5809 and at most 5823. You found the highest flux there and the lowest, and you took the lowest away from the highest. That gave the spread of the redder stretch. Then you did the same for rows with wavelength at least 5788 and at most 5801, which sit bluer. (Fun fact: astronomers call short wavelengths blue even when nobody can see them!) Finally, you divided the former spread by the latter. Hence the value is 3.14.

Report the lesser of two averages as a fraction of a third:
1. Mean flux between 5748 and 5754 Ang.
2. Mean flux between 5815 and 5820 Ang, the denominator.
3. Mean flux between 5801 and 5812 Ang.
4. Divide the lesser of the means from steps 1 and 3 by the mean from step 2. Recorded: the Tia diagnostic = 0.92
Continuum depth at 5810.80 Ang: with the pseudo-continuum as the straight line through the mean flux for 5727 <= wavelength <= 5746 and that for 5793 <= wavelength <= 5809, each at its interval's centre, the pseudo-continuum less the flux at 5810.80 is 1.0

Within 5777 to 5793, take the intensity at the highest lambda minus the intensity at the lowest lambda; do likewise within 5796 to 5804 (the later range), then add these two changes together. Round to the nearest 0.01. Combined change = 0.10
